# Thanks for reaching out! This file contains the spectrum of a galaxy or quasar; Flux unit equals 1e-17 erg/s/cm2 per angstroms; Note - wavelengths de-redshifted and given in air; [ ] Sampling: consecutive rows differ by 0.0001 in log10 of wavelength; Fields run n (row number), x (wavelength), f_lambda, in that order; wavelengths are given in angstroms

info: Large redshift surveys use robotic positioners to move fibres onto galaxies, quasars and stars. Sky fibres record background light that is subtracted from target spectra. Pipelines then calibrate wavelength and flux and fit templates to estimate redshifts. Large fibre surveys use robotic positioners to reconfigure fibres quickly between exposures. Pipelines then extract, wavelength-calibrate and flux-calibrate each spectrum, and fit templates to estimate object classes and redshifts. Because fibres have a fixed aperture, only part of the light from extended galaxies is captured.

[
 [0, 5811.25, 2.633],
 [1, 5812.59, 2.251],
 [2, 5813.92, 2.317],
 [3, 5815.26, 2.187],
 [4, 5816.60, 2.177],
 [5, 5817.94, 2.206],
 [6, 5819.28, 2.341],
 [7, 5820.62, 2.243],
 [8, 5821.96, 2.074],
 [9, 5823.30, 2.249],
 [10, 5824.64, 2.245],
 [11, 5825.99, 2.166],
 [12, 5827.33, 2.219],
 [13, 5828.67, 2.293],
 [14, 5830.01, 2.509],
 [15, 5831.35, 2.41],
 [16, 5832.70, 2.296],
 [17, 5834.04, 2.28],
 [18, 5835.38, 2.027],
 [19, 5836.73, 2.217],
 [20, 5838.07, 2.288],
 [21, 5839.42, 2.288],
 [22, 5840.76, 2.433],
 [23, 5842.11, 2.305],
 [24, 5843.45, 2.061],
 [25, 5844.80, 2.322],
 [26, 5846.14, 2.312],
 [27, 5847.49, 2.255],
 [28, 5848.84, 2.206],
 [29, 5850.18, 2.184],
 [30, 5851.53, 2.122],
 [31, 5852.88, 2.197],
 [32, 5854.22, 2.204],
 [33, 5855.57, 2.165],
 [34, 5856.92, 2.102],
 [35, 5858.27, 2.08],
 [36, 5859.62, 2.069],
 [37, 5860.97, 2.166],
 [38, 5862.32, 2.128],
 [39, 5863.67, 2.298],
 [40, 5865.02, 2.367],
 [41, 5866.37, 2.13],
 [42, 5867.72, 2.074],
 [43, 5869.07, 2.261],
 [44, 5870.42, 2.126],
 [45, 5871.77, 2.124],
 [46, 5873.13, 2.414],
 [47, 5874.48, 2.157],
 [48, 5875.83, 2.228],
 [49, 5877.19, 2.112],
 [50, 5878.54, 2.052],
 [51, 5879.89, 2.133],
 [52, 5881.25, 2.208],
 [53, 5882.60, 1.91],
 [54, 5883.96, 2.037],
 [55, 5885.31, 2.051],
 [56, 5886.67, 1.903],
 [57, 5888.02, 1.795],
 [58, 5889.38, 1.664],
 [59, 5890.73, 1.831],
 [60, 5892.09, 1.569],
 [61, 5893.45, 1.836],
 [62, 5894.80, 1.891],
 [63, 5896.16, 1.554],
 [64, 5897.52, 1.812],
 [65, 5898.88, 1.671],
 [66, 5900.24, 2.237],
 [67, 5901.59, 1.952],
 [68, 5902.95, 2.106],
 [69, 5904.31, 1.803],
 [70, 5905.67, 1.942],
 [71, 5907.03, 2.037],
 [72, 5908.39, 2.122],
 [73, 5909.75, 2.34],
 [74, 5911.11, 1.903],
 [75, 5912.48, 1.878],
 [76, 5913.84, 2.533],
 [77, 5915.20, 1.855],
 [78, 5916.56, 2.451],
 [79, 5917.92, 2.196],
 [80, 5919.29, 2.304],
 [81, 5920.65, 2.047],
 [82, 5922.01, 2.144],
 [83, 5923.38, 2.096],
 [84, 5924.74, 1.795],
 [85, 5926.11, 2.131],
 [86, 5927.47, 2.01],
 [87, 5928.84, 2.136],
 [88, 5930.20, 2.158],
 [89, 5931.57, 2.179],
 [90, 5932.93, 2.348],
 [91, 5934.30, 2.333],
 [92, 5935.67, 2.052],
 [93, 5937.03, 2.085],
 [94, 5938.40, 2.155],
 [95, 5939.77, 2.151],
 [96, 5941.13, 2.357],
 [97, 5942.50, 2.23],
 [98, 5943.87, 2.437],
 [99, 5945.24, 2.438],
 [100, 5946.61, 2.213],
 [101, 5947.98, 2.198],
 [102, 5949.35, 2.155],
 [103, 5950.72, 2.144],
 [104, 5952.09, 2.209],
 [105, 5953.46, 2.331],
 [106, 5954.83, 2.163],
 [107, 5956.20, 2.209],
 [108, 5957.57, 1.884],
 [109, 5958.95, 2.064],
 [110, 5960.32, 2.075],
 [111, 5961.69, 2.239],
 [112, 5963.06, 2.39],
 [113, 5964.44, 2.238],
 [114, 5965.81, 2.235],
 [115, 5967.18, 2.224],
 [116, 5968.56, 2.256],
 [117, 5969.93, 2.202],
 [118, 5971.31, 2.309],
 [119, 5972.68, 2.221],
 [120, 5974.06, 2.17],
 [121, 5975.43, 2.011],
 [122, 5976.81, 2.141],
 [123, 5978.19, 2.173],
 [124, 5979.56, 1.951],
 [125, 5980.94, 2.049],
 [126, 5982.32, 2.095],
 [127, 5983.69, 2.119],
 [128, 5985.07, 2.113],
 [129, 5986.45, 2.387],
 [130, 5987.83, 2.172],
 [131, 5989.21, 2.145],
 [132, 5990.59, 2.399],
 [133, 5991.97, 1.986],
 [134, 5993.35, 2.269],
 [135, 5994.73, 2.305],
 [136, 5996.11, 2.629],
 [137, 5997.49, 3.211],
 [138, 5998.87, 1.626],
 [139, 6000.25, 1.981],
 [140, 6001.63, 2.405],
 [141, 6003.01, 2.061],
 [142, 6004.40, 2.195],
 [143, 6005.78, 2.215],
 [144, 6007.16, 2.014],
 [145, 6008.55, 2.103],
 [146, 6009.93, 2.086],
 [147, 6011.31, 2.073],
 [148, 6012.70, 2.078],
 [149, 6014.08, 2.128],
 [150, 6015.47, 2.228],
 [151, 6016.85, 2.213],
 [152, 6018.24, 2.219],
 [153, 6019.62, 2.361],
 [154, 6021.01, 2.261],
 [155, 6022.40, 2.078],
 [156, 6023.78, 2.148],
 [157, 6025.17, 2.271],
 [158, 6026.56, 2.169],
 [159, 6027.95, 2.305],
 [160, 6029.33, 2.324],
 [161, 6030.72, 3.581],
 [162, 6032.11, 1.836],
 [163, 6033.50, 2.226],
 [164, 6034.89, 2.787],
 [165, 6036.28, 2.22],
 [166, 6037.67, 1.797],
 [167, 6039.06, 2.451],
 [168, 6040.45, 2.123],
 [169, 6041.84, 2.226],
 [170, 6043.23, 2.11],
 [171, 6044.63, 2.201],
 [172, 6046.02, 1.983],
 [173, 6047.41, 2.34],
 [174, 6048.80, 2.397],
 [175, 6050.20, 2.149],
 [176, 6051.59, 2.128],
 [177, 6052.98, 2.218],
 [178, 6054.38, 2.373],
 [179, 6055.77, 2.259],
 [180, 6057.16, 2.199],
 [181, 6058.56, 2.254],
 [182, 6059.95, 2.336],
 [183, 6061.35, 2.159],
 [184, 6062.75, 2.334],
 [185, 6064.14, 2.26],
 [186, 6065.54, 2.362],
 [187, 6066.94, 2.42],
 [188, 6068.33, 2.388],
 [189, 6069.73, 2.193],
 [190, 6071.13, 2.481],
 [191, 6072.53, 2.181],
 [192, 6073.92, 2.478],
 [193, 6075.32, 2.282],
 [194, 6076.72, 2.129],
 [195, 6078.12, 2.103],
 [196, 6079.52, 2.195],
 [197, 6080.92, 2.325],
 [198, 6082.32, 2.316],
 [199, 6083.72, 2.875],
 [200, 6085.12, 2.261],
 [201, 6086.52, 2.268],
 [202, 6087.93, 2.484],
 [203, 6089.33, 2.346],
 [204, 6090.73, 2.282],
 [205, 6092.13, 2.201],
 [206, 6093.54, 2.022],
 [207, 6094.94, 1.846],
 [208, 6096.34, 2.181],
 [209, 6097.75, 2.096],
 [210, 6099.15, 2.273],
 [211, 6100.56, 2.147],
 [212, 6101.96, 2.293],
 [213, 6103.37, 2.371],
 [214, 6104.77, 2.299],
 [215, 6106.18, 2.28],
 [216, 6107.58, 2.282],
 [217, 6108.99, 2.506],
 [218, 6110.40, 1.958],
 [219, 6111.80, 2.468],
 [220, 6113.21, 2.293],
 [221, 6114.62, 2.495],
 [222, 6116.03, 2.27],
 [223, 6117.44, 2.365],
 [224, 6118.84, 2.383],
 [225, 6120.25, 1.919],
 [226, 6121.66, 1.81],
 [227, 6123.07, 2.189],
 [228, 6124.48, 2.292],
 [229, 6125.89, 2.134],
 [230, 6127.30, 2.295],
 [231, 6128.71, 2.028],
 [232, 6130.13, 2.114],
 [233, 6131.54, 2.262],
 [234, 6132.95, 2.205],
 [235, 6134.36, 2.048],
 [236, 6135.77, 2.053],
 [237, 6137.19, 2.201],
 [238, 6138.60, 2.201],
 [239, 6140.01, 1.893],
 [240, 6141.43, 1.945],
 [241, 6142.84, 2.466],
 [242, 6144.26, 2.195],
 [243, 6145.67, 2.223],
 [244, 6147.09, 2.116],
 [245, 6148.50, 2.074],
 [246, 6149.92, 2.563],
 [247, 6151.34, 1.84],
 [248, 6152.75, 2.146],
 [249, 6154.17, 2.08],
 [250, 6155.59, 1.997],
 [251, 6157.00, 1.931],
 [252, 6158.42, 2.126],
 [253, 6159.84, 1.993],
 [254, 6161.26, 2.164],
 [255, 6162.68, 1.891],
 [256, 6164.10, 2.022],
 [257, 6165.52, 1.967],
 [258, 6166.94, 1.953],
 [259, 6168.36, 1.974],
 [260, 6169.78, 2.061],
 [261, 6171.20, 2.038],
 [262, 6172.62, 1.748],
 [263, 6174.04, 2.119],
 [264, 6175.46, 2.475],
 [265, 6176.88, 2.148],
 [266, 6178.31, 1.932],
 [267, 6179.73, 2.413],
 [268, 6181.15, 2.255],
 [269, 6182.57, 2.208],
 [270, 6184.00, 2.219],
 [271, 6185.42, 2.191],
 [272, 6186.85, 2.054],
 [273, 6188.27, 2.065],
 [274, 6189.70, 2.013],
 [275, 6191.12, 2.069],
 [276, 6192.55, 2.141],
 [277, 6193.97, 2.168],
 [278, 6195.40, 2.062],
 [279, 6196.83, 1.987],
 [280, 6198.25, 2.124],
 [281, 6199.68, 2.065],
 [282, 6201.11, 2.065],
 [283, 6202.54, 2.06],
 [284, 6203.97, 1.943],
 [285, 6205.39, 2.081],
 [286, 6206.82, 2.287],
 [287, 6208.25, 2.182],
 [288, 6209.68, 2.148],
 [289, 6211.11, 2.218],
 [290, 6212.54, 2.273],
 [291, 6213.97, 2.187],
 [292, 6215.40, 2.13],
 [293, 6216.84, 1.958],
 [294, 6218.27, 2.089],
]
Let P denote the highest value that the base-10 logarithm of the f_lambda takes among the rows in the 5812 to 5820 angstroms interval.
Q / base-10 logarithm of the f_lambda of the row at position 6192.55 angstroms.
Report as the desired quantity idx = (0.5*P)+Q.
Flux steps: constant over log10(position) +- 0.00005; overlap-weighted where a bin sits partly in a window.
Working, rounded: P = 0.37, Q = 0.33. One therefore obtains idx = 0.52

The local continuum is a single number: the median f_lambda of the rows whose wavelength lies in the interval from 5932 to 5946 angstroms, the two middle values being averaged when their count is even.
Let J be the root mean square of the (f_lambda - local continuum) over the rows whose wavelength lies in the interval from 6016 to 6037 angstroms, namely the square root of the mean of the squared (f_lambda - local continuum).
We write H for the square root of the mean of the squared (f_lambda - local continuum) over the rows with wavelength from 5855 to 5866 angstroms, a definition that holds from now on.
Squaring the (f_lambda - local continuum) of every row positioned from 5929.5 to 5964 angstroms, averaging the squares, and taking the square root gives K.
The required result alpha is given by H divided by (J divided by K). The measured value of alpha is 0.057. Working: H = 0.148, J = 0.39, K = 0.15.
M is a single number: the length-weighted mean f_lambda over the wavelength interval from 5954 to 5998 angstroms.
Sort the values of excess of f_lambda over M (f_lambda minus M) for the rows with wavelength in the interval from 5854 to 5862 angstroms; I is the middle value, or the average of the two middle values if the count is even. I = -0.08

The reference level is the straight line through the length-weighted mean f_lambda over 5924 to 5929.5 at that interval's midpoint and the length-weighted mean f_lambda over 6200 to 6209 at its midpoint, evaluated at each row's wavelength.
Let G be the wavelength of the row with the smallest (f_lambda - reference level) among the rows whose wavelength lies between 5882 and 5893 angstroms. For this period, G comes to 5892.09 angstroms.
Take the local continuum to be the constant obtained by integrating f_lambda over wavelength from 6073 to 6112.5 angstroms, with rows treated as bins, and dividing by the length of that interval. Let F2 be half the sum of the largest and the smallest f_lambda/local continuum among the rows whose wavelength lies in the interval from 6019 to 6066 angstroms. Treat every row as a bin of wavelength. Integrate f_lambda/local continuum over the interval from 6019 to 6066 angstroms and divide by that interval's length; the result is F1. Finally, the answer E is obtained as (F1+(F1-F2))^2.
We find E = 0.7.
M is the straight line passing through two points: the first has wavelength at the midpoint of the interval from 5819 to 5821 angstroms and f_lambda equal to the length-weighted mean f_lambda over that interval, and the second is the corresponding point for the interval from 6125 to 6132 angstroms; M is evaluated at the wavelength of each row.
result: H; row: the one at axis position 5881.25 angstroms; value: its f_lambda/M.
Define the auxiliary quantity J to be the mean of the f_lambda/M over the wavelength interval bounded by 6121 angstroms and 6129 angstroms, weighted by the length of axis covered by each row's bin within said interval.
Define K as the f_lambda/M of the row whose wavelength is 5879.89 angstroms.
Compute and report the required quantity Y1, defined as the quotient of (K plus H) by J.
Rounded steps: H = 0.97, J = 0.98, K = 0.94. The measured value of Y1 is 1.95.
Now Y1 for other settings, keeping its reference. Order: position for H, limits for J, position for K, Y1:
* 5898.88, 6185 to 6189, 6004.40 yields 1.77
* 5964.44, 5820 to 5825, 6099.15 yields 2.13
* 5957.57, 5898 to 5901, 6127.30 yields 2.21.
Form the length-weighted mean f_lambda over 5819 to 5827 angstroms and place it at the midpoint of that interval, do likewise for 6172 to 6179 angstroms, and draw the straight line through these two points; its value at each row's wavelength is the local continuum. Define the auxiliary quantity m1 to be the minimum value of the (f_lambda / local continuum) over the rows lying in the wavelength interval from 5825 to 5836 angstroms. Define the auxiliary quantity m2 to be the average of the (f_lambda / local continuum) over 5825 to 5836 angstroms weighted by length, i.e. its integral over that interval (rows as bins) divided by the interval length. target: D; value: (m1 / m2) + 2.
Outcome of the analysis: 2.892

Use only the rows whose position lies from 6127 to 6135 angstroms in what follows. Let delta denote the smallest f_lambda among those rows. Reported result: 2.028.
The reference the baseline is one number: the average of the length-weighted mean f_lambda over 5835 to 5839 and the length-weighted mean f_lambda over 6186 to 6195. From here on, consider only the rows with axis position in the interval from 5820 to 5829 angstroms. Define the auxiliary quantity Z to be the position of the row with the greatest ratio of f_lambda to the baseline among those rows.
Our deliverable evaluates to 5828.67 angstroms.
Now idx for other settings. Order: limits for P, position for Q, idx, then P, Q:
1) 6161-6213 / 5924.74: 0.45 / 0.39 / 0.25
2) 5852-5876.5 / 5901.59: 0.48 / 0.38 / 0.29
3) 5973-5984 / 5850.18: 0.51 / 0.34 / 0.34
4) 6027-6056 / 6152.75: 0.61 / 0.55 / 0.33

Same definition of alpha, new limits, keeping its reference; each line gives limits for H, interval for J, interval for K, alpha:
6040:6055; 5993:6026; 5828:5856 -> 0.058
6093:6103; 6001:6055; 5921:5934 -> 0.168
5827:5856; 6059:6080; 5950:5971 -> 0.138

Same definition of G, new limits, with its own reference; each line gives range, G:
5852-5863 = 5859.62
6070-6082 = 6078.12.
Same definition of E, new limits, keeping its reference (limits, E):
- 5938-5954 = 1.0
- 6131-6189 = 0.8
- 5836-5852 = 1.0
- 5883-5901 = 0.6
